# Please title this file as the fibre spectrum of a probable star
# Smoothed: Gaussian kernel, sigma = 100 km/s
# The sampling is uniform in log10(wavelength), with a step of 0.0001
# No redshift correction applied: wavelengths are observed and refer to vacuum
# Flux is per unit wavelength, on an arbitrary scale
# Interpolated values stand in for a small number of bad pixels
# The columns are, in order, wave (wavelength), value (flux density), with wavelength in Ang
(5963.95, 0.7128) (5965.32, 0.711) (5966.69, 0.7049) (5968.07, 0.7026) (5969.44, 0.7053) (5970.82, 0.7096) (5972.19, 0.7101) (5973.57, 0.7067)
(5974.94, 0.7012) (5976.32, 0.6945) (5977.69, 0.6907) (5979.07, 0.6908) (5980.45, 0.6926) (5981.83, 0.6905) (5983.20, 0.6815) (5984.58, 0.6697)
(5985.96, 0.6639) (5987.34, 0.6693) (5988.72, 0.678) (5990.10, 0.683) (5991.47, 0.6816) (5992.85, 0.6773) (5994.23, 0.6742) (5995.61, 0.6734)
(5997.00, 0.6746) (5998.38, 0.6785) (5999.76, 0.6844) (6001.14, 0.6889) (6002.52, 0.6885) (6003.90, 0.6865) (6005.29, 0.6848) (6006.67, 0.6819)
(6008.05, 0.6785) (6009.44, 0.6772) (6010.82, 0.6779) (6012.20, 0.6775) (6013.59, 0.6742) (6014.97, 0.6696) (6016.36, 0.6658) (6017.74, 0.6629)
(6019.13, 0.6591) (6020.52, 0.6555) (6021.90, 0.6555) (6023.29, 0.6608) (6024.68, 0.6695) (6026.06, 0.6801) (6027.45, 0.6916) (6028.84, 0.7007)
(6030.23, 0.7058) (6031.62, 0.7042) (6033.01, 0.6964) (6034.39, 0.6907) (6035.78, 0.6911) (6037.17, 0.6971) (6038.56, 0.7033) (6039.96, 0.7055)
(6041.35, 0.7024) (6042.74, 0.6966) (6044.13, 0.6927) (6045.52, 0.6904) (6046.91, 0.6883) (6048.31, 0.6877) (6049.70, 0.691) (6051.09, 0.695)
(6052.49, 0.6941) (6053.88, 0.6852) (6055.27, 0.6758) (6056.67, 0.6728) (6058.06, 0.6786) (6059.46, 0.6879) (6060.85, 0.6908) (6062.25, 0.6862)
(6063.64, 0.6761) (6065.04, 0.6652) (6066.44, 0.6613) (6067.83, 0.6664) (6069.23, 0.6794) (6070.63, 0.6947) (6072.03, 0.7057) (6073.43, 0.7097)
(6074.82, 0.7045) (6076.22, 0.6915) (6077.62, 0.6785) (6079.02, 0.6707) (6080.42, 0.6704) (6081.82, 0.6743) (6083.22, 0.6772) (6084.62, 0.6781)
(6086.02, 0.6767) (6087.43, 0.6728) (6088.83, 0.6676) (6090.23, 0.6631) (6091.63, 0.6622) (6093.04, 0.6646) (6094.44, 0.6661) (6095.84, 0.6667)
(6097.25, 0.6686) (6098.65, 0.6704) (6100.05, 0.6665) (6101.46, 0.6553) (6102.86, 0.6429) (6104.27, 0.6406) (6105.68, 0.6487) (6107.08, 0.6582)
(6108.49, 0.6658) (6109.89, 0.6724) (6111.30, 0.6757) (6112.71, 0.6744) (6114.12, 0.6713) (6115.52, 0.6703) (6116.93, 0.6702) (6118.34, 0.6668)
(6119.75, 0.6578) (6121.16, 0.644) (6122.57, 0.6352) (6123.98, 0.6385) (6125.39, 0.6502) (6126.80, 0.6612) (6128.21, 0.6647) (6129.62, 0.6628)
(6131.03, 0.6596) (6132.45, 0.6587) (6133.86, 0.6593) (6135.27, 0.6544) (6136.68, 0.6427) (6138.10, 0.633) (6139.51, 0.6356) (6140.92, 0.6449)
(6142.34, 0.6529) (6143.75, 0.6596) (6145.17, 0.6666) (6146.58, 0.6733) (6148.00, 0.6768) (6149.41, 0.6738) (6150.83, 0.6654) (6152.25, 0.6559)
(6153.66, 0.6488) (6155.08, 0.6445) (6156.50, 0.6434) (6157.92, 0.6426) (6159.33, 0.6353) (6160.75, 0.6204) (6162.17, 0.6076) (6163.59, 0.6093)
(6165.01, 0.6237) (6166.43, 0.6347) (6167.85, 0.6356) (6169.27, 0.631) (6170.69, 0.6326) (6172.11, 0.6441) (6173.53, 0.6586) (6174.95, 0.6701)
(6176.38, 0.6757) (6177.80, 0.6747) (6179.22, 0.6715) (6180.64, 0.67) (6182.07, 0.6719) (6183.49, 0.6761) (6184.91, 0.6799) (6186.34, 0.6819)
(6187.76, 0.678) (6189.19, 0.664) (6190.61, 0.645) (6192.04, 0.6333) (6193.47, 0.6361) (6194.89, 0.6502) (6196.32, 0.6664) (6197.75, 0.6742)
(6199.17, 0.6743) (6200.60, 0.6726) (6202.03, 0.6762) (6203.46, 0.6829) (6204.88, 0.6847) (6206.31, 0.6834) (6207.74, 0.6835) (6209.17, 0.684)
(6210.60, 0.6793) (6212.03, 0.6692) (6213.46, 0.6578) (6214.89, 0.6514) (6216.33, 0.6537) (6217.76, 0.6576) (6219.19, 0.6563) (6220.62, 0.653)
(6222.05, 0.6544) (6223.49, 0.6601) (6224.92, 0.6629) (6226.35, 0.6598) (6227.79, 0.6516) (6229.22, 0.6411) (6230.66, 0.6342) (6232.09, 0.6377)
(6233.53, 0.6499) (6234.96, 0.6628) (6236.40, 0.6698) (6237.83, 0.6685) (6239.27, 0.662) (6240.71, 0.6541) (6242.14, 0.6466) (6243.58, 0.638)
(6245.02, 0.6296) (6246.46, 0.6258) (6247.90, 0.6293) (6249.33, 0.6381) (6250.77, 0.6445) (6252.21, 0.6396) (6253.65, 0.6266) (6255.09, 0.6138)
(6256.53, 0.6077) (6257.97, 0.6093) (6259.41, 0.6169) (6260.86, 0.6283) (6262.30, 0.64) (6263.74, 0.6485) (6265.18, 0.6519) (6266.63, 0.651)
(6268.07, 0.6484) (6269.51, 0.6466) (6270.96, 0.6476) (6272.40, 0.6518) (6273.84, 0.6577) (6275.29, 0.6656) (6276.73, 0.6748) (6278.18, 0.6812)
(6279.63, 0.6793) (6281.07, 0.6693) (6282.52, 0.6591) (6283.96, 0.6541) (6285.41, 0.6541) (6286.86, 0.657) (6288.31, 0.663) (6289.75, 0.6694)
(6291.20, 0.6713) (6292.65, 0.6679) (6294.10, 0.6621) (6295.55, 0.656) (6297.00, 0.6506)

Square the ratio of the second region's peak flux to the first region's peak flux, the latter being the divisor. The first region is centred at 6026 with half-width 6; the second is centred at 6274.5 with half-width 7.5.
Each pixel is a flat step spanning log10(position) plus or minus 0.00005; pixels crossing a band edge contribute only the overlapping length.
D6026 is 0.932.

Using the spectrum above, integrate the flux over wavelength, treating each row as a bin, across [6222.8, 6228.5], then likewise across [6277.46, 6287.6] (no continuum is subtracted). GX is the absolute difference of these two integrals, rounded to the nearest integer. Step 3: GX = 3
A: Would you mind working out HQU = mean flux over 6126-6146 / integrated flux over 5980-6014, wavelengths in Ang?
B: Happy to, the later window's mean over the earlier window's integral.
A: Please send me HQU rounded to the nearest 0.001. 0.028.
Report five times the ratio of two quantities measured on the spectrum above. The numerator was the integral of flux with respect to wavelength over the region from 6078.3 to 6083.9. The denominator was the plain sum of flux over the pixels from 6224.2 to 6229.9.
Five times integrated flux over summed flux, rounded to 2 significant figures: 7.2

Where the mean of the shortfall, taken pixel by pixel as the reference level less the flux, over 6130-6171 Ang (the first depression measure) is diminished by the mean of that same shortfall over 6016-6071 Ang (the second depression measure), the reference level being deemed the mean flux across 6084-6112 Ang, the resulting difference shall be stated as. 0.038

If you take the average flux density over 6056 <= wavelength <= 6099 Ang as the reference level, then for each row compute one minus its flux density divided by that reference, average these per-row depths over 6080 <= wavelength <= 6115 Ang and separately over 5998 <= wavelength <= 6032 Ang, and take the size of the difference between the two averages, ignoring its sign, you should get 0.018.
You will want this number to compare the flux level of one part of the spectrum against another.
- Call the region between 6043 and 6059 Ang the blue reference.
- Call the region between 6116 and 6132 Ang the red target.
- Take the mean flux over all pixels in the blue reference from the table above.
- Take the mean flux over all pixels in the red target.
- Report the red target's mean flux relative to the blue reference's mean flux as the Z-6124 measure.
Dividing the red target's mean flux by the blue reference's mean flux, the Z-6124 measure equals 0.95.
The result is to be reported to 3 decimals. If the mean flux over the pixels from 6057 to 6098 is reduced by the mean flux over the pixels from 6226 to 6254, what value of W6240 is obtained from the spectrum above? 0.032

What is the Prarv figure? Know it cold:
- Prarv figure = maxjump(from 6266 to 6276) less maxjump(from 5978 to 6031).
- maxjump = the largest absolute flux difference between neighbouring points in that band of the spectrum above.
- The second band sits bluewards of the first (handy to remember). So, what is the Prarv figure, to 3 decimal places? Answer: -0.004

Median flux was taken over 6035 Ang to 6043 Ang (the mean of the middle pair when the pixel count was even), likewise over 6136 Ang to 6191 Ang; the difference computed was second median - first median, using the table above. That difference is -0.047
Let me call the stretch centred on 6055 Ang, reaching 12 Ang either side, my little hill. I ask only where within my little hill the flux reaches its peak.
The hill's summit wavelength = 6051.09 Ang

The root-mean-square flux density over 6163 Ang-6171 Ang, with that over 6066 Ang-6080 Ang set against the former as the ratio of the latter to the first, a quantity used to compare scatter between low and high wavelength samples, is 1.09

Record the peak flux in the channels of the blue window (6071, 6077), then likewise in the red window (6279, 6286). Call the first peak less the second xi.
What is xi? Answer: 0.030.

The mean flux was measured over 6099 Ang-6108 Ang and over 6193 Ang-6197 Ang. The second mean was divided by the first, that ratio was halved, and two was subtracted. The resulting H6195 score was -1.501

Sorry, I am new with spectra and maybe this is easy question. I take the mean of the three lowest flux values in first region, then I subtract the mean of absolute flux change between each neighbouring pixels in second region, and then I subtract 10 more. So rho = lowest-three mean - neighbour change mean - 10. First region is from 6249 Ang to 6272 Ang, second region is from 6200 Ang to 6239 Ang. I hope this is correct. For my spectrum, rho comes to -9.39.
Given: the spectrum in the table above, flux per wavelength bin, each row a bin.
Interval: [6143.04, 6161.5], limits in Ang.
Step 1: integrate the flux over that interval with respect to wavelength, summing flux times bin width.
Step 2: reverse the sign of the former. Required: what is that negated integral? -12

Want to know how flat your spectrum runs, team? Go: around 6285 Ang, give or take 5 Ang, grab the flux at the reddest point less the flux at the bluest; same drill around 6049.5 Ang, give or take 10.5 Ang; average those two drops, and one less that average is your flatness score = 1.01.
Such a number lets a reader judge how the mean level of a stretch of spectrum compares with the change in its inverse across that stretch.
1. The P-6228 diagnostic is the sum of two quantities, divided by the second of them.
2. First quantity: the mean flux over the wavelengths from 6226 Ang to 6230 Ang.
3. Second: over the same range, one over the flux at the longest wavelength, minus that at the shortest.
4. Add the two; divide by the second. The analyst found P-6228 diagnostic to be 16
